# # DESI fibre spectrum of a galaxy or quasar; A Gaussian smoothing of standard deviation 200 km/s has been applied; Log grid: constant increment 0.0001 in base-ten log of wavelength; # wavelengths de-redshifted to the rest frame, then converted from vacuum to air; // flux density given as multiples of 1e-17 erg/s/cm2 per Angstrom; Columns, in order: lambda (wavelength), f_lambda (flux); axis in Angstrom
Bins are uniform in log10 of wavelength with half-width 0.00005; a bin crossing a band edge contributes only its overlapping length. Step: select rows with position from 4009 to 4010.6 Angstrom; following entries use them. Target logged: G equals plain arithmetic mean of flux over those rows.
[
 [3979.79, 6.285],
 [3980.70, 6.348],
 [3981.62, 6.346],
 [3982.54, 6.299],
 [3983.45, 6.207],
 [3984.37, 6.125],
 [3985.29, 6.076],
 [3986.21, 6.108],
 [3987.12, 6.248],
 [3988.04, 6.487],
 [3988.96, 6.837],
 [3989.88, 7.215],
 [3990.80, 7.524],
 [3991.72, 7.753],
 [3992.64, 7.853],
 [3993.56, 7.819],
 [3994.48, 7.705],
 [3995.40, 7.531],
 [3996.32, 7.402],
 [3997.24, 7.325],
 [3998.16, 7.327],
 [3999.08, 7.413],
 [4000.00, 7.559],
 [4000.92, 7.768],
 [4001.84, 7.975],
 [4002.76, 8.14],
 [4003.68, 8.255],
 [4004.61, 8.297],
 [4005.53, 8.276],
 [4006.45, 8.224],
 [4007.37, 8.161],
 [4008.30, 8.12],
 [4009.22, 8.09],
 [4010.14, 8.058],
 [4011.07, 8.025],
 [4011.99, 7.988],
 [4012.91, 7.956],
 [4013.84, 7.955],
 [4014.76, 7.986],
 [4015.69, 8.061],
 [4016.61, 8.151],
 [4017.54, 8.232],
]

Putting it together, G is 8.1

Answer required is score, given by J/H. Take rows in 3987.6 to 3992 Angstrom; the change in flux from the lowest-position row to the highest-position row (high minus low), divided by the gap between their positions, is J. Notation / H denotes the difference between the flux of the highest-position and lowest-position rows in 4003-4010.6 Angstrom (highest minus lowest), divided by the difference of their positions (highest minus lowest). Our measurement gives -11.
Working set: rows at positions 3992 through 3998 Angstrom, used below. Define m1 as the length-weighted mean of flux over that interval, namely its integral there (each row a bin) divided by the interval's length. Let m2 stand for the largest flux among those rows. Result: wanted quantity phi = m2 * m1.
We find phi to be 59.6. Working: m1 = 7.6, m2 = 7.853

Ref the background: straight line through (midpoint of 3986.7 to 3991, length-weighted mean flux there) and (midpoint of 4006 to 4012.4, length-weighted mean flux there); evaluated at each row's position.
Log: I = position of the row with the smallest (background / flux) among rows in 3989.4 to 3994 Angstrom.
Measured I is 3992.64 Angstrom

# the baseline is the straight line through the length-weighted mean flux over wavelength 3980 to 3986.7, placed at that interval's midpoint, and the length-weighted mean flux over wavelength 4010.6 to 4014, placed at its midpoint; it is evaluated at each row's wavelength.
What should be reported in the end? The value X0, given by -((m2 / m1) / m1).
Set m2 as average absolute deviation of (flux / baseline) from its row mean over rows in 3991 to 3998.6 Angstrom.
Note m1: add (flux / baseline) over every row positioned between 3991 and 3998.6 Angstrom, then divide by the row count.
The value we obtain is -0.038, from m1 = 1.10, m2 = 0.045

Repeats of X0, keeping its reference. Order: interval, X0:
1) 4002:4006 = -0.004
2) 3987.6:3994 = -0.041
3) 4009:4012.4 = -0.011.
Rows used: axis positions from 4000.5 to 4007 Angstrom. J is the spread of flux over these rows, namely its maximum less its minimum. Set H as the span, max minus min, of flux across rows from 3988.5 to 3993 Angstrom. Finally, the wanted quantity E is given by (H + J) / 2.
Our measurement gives 0.77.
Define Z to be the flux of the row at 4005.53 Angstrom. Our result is 8.276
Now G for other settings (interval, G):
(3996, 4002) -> 7.5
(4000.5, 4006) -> 8.1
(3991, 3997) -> 7.7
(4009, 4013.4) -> 8.0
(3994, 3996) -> 7.6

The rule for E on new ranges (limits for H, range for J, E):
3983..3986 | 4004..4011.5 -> 0.20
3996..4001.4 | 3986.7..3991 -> 0.86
